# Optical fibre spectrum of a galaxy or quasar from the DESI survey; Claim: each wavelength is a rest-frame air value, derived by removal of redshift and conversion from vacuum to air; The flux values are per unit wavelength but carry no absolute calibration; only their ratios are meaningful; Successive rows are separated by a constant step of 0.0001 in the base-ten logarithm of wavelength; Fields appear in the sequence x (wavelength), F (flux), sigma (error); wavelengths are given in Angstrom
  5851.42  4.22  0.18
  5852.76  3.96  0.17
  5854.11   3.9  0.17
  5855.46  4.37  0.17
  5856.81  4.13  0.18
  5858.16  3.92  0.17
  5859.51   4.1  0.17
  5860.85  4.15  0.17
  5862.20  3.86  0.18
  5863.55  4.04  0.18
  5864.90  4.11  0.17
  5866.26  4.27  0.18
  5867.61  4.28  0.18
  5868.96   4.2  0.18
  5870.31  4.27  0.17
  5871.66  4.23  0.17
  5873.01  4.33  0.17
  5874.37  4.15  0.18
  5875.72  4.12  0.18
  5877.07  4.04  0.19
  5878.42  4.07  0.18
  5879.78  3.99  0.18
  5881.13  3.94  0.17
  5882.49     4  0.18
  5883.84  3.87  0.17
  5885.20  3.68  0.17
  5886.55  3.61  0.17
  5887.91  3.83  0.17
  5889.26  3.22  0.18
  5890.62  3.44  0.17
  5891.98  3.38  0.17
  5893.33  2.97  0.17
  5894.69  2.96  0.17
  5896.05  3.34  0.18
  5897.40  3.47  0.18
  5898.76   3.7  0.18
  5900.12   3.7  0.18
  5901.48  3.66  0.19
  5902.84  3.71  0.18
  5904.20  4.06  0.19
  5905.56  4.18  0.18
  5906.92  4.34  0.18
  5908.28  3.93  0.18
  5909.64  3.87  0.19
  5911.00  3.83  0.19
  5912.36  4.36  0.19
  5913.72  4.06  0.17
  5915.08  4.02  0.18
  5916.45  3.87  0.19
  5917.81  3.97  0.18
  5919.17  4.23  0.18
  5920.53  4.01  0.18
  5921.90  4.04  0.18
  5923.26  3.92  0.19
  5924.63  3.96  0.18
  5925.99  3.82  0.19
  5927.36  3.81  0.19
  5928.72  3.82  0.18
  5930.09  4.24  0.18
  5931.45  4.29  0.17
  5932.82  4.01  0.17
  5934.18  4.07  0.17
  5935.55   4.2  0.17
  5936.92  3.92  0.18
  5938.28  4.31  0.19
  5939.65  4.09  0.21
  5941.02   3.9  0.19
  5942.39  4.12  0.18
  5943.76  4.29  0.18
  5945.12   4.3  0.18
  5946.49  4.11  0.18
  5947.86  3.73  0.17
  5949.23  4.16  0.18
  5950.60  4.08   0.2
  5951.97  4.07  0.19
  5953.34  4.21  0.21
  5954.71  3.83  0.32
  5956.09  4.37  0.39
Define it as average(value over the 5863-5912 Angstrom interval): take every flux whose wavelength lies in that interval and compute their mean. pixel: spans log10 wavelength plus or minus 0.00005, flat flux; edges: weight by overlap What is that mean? 3.86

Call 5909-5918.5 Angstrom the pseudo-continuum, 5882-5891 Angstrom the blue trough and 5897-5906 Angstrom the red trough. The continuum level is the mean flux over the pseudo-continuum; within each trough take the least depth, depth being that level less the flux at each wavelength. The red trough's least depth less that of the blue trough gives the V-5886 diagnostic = -0.18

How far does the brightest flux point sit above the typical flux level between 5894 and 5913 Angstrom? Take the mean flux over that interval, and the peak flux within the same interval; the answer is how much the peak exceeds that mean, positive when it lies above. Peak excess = 0.57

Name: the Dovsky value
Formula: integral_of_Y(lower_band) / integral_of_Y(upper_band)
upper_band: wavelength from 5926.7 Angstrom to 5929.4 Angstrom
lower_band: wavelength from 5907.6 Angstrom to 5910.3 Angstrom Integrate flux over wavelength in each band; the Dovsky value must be 1.02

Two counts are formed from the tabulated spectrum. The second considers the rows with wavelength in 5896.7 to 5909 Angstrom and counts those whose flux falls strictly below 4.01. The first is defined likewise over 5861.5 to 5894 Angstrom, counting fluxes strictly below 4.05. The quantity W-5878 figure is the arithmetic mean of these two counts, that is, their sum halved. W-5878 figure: 10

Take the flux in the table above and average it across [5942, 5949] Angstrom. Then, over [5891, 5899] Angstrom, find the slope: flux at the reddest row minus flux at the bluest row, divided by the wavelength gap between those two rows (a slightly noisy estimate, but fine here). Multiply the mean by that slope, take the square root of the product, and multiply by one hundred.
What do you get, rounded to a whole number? 44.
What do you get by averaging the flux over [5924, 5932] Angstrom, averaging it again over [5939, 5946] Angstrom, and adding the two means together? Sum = 8.13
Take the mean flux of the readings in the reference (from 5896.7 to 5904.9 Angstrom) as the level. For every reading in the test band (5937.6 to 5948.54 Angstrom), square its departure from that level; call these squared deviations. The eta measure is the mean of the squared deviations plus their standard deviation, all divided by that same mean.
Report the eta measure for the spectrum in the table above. 1.7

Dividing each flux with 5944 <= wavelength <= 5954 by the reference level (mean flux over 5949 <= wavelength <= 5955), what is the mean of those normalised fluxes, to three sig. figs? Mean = 1.01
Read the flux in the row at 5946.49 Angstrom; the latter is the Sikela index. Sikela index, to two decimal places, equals 4.11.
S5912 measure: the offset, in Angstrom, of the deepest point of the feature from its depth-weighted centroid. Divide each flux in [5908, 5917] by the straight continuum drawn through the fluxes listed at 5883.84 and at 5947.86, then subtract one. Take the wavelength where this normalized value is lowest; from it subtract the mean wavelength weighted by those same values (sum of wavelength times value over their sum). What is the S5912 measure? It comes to -1.8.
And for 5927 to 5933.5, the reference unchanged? -3.7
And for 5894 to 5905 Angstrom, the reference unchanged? -1.4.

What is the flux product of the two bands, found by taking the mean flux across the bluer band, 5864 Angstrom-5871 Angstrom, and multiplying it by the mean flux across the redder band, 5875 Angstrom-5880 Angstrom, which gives 17.1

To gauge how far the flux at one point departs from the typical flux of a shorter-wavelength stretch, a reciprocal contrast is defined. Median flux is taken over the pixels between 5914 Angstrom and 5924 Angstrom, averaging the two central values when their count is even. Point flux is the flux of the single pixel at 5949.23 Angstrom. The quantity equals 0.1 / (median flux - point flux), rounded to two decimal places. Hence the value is -0.67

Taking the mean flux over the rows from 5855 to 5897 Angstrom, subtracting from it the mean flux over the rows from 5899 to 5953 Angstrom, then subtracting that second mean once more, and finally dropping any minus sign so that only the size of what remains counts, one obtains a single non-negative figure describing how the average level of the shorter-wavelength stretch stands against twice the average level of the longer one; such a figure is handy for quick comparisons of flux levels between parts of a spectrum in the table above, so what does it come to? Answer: 4.16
